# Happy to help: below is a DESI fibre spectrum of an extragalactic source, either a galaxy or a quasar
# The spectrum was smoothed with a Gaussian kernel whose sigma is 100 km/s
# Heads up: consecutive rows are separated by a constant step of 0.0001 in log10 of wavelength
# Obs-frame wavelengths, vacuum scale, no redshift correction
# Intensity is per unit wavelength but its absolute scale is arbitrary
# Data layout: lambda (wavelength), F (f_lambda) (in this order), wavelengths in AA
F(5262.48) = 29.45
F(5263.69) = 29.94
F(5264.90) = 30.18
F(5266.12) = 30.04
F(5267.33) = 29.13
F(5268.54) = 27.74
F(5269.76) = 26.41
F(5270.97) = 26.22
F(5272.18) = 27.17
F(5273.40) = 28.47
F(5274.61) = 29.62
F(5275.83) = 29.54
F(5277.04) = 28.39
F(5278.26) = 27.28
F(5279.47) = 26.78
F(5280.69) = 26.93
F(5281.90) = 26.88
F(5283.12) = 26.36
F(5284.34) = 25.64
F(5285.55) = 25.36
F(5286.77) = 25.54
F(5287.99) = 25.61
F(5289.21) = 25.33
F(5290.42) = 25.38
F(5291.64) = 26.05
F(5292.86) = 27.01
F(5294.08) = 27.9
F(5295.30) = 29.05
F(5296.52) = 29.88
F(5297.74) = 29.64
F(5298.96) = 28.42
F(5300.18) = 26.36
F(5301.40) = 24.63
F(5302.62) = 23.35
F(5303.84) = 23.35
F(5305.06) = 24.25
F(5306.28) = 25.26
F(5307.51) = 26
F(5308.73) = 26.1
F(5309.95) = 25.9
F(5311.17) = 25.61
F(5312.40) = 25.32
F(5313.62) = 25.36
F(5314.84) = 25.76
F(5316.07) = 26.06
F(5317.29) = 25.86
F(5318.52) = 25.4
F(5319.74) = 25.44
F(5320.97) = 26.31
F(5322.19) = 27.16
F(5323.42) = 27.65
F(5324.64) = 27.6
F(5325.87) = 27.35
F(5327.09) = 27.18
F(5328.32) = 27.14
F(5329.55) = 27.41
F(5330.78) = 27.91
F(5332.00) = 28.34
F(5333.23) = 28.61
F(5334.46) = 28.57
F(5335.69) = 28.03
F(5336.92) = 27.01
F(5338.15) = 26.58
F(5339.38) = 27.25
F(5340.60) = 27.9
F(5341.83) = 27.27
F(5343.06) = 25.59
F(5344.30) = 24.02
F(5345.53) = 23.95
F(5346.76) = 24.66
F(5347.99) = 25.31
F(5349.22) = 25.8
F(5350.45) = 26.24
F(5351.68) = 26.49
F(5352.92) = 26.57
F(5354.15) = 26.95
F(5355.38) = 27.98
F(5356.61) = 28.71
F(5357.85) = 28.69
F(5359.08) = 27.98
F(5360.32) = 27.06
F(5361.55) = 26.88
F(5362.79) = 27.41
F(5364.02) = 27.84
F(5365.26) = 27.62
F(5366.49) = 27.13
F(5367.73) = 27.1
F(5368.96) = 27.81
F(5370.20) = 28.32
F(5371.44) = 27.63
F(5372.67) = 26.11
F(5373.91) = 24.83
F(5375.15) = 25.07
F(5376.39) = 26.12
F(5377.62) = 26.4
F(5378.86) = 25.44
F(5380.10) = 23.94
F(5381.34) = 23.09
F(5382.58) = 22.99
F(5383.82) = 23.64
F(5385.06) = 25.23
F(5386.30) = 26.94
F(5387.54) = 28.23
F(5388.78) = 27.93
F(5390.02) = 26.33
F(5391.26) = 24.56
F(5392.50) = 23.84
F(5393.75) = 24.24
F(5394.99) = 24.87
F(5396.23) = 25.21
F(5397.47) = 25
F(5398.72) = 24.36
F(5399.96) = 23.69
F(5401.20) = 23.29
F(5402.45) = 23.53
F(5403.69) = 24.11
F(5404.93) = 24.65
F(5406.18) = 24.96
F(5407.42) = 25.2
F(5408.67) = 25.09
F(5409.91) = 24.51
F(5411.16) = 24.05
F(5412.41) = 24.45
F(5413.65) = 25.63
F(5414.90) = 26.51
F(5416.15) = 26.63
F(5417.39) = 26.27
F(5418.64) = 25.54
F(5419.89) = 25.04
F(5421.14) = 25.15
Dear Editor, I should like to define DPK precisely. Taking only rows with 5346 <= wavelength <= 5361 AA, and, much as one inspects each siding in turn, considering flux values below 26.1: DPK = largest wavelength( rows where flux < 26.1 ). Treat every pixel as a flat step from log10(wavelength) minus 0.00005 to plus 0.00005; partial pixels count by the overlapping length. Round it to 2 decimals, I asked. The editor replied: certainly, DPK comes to 5349.22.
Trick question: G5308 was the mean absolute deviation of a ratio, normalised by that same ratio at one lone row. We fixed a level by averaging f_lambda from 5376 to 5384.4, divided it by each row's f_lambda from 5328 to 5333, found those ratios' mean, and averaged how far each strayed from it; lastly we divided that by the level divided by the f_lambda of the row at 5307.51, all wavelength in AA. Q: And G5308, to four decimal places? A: 0.0144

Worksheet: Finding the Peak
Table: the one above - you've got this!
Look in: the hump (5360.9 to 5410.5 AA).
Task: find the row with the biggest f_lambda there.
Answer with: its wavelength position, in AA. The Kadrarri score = 5370.20 AA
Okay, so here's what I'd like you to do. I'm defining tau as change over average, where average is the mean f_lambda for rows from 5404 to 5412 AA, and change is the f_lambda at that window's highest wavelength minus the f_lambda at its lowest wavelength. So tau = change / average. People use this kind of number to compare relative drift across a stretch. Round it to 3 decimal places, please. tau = -0.024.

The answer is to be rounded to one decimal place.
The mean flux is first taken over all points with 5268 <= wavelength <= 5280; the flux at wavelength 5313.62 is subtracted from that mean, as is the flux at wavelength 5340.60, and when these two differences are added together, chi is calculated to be 2.3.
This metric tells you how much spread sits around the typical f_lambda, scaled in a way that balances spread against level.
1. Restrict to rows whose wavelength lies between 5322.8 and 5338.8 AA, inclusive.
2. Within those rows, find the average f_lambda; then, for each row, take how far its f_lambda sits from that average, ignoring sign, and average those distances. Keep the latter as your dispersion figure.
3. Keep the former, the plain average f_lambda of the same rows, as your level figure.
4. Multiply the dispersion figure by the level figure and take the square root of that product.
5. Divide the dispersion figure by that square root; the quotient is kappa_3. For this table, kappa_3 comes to 0.134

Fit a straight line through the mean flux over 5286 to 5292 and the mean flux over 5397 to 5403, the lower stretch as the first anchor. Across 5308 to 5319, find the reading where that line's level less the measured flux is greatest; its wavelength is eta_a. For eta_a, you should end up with 5312.40 AA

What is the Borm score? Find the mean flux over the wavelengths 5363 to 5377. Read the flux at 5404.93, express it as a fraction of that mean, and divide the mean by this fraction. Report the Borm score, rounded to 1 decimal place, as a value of 29.3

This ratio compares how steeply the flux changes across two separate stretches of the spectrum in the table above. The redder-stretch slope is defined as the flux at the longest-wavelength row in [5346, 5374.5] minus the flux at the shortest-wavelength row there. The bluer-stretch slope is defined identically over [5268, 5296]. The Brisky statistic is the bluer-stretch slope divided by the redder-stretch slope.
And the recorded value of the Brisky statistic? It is 7.7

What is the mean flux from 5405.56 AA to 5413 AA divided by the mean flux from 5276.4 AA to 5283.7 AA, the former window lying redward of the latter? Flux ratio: 0.91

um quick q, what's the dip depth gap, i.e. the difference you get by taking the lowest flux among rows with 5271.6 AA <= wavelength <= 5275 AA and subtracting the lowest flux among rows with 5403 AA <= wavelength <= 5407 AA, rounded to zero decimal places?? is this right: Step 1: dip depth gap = 3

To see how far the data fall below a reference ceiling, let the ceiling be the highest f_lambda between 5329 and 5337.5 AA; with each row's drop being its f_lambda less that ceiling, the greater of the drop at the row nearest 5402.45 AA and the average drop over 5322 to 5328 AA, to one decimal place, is -1.2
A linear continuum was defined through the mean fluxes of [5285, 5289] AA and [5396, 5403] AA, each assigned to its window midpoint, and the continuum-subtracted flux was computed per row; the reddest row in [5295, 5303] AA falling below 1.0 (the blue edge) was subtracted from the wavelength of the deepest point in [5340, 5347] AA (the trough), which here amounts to 42.9 AA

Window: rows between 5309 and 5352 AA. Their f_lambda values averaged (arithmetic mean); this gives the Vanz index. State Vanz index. 26.5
